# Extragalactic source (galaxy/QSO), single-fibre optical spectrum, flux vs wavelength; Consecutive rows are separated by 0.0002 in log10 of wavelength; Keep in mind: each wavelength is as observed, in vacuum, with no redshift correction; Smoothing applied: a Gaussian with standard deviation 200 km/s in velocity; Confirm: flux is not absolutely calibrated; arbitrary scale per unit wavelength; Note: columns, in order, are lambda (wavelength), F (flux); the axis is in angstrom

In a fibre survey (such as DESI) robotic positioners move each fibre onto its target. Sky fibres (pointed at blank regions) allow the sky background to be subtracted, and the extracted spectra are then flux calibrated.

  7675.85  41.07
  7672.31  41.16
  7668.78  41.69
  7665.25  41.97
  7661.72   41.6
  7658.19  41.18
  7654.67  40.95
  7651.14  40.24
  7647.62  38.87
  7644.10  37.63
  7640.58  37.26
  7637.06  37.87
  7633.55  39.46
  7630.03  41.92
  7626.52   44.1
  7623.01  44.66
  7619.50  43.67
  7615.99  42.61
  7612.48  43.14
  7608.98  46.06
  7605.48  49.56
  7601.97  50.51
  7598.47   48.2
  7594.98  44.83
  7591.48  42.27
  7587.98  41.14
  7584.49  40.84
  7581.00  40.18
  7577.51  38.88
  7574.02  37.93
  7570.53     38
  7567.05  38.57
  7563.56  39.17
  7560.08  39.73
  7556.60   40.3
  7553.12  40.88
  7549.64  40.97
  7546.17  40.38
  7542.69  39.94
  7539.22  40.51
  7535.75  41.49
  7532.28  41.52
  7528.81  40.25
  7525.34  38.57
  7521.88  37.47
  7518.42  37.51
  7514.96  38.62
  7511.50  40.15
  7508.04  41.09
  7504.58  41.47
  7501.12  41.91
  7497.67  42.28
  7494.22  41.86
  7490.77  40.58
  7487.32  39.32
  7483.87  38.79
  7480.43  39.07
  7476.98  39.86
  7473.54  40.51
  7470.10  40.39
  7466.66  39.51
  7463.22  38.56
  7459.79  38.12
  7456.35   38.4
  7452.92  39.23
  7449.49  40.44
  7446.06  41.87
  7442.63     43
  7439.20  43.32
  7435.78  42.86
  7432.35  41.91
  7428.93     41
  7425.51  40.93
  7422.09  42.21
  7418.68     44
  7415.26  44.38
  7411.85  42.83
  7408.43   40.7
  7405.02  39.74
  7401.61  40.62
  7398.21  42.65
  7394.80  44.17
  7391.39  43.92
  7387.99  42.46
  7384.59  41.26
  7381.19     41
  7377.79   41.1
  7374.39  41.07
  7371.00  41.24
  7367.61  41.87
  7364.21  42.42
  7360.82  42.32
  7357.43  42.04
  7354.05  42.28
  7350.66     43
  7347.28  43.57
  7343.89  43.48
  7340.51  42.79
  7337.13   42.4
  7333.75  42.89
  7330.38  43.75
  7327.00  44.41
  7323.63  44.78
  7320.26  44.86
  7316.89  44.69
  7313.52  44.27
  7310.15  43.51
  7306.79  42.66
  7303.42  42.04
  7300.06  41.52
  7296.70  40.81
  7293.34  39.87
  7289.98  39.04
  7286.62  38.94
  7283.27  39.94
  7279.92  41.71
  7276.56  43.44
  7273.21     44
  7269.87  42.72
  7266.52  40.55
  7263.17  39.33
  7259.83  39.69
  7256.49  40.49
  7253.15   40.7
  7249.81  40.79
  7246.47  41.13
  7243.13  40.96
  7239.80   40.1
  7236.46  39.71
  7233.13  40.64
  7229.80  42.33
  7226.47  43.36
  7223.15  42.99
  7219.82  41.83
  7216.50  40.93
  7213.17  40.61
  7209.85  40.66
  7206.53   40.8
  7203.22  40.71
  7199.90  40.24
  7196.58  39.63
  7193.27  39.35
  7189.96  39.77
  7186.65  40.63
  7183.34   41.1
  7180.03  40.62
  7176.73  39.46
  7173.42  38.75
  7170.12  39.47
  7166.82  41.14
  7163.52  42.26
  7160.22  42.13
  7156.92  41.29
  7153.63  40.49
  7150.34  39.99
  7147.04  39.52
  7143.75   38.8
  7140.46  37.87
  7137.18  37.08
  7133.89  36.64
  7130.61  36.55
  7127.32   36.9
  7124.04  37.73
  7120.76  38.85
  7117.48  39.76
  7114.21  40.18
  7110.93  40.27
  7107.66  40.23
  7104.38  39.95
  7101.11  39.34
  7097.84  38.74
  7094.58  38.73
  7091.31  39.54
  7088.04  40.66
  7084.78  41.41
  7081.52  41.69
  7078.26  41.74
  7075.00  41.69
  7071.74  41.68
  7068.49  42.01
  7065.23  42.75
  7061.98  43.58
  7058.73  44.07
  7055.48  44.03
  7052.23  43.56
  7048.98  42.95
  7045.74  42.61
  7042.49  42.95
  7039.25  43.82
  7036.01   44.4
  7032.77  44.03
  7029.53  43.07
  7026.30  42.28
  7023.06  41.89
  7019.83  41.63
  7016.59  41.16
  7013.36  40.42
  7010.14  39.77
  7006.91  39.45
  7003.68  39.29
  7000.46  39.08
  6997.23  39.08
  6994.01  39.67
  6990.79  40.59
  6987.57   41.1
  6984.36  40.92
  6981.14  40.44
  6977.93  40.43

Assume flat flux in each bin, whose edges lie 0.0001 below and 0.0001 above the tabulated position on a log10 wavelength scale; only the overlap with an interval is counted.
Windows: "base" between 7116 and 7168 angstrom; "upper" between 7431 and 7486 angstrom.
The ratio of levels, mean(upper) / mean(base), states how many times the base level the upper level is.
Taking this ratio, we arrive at 1.03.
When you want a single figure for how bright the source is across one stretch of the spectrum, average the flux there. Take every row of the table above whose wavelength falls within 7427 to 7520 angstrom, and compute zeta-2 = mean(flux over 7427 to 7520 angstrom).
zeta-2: 40.4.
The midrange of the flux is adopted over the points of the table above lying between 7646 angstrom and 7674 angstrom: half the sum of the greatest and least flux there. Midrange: 40.4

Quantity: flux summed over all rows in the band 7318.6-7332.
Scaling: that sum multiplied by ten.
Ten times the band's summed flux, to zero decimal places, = 1778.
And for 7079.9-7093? 1633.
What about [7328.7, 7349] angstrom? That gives 2589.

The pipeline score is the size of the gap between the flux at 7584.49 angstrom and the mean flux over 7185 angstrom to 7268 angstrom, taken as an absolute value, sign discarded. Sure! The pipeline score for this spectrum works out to 0.1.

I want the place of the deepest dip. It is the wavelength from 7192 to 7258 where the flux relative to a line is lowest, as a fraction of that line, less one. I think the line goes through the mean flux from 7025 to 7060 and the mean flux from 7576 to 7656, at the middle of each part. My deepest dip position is 7193.27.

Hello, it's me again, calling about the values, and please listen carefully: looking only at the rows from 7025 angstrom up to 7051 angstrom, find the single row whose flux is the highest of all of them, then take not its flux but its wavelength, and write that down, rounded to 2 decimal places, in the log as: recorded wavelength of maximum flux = 7036.01 angstrom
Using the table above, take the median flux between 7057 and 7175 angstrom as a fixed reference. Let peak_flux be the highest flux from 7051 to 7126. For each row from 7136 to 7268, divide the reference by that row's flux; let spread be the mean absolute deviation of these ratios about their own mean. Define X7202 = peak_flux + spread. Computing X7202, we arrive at 44.1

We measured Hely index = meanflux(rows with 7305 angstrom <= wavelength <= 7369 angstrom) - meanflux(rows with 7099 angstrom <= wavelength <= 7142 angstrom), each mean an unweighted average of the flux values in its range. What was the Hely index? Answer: 5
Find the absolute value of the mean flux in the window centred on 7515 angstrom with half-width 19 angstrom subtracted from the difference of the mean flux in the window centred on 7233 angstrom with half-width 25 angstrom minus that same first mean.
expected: 39.0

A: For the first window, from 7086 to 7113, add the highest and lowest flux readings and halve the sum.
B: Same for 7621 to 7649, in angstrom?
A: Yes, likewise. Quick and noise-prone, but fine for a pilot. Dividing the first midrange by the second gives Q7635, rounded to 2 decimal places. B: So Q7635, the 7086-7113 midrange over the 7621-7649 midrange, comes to 0.97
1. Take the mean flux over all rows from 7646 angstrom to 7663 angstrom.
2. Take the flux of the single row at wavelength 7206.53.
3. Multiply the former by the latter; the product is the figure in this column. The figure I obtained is 1655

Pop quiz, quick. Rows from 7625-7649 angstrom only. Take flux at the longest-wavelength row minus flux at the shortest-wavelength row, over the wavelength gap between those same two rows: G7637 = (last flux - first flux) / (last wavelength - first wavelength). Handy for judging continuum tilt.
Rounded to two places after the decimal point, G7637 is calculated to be -0.25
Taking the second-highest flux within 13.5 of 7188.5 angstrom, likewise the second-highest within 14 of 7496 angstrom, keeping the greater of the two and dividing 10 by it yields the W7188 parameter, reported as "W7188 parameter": 0.239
